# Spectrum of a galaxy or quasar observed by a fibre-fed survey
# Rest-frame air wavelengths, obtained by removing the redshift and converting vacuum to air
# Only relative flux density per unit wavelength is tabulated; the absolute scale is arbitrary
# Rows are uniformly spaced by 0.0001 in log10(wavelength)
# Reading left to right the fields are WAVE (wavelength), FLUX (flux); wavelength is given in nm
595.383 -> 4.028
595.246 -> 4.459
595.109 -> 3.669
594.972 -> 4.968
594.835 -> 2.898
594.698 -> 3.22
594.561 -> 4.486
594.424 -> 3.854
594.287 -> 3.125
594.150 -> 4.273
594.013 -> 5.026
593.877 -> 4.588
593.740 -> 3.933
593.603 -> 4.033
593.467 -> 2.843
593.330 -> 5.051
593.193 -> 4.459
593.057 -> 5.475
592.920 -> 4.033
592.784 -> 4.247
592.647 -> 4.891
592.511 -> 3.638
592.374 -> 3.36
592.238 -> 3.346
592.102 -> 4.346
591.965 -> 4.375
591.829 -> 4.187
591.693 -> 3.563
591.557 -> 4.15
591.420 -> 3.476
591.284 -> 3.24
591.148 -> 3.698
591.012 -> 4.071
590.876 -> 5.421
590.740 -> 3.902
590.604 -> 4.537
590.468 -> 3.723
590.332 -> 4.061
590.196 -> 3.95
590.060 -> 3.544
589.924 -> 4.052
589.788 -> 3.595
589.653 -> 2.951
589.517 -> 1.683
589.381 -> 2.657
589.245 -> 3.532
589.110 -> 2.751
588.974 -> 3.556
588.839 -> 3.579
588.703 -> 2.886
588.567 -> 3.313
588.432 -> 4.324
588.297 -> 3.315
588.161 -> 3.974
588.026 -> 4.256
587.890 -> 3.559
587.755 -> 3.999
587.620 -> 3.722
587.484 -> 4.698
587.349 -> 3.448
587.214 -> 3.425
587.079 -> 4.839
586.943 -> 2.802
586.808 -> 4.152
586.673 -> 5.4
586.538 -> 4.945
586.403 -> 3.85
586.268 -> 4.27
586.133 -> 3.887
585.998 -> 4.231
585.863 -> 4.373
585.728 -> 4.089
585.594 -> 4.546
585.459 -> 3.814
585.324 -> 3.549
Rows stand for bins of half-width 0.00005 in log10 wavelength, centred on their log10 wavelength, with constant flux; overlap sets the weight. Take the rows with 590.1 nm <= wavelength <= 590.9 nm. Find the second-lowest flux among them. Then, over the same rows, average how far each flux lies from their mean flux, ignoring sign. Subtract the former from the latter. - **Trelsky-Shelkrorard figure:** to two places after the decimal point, -3.43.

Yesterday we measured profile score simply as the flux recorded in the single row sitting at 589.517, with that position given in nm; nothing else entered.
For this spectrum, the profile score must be 1.683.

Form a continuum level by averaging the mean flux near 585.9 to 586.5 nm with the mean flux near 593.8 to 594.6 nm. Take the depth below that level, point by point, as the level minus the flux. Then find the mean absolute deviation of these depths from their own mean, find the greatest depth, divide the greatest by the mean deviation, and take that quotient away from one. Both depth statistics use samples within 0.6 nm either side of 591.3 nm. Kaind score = -1.1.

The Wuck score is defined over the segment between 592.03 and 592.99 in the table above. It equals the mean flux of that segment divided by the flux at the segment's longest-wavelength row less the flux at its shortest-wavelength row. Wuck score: -13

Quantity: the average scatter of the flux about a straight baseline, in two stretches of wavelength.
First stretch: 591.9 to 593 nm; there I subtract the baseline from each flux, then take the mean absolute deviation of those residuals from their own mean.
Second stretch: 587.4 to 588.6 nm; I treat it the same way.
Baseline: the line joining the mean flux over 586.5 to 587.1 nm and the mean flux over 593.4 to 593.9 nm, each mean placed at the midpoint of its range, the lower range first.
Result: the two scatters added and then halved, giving 0.41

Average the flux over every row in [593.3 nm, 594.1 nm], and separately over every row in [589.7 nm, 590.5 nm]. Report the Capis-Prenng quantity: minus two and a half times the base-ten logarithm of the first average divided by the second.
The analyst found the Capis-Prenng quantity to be -0.11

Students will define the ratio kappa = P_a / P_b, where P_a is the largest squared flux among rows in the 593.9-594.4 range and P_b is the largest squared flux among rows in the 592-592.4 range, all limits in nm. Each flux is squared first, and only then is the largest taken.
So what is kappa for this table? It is 1.3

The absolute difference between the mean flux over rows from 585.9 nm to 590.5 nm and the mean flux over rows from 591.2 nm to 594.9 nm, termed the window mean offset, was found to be 0.27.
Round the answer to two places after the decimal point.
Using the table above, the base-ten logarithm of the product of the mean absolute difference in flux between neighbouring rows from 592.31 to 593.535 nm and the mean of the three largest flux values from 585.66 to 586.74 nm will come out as 0.67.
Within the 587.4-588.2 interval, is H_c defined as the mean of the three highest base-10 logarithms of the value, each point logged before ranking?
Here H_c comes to 0.63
